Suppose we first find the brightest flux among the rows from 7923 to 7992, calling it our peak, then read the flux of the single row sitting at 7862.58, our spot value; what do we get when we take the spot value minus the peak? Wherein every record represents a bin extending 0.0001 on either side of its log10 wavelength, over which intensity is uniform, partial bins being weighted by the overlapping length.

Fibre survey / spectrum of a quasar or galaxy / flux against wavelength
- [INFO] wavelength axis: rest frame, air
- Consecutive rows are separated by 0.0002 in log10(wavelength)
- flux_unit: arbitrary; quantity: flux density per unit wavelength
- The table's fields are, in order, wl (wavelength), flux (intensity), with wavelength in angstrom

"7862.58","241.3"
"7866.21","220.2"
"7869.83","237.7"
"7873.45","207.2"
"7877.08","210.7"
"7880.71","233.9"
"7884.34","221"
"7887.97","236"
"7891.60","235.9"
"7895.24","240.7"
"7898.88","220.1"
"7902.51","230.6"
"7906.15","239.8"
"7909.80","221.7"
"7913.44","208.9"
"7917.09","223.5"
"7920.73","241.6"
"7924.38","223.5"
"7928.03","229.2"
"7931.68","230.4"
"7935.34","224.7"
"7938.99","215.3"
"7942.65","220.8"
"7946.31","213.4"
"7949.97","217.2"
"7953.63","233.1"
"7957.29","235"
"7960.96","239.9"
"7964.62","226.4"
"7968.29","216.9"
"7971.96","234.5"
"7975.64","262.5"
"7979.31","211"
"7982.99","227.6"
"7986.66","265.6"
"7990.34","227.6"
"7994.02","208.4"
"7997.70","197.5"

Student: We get -24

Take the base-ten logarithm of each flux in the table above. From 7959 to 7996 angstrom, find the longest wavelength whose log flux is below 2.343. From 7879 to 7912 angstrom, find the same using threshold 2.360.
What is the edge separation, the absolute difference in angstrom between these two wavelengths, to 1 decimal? 84.2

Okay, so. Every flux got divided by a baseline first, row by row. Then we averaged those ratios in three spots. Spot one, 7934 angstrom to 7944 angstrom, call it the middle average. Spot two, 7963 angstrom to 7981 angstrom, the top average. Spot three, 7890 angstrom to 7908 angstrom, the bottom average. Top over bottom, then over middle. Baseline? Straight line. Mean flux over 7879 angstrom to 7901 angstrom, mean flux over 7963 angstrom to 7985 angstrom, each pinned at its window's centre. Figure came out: 1.04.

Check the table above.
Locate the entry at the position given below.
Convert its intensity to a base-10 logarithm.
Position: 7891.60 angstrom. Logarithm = 2.373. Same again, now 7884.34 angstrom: 2.344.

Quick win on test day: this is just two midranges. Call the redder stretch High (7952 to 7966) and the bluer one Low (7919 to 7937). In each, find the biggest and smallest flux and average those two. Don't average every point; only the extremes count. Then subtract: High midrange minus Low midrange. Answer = 1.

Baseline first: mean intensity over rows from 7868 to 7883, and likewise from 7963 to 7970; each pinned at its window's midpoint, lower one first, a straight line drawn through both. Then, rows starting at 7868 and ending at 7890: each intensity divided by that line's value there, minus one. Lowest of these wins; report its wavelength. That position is 7873.45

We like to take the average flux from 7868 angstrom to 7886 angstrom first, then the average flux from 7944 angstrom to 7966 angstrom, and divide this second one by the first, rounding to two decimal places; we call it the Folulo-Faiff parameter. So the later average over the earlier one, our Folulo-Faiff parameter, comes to 1.02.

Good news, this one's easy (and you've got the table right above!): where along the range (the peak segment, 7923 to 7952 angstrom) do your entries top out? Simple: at 7931.68 angstrom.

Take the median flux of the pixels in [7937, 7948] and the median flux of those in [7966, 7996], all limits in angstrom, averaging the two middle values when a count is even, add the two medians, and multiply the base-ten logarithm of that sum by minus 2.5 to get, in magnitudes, -6.62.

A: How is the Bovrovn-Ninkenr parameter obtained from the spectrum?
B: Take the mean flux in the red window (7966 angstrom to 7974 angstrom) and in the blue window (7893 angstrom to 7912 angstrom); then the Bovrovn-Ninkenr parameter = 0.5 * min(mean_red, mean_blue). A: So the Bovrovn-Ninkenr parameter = 113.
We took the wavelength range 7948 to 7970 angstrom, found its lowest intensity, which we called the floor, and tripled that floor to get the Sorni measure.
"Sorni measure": 651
